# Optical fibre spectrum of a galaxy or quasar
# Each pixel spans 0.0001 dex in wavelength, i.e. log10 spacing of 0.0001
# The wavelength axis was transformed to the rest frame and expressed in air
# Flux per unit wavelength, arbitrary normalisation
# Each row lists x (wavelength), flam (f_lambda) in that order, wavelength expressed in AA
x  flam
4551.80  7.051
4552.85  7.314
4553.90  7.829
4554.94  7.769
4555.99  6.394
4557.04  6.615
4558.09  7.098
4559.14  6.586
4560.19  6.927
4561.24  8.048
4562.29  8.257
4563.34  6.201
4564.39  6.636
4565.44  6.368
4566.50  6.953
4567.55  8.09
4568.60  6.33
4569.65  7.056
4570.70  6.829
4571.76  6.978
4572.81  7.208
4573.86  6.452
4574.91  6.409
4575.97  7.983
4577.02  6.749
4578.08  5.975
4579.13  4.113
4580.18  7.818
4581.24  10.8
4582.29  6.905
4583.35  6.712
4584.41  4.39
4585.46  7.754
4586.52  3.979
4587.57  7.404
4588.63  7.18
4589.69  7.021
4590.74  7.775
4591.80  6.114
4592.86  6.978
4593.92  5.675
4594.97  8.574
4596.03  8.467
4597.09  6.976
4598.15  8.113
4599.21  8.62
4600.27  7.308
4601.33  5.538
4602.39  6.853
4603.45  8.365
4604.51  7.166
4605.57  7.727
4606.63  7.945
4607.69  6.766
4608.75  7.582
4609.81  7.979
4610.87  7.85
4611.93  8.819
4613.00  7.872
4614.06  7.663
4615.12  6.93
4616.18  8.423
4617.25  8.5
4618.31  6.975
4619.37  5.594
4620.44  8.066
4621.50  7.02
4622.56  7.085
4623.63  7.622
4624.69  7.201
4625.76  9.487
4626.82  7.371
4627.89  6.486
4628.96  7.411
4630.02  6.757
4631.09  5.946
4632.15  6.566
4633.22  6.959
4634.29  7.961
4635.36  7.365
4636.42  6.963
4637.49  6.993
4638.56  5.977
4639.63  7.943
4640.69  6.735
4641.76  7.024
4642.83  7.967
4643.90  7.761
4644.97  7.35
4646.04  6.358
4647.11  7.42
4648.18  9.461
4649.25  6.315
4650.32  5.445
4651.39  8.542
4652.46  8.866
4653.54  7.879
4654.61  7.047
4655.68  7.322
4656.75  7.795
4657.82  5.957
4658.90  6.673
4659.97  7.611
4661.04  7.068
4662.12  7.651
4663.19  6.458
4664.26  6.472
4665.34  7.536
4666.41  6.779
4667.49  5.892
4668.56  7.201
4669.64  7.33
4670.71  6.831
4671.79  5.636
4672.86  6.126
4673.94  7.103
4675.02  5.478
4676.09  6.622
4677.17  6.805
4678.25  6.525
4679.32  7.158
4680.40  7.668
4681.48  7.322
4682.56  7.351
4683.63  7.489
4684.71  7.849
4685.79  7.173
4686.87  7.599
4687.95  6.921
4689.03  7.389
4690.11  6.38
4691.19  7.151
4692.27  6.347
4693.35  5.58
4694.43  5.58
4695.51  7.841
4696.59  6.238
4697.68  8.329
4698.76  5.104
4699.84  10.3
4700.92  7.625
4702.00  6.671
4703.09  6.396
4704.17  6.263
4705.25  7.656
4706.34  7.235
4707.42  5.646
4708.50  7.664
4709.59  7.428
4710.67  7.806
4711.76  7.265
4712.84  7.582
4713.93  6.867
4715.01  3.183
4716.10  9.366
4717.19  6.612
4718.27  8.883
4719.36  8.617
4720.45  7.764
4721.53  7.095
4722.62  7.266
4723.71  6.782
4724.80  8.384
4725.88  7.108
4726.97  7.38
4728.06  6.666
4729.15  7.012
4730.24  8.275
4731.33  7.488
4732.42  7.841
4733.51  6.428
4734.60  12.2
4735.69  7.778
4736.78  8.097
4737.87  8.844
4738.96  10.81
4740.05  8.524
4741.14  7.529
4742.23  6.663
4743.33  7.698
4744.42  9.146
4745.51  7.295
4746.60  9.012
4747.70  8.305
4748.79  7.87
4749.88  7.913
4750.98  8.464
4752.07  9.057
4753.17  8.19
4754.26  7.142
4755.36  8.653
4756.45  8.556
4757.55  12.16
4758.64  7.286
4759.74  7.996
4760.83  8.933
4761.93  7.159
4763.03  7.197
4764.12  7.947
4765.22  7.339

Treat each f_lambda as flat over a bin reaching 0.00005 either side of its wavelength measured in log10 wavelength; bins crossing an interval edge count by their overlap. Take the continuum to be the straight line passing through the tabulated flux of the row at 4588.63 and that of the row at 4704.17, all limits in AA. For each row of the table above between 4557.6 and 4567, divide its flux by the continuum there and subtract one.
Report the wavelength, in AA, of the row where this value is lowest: 4563.34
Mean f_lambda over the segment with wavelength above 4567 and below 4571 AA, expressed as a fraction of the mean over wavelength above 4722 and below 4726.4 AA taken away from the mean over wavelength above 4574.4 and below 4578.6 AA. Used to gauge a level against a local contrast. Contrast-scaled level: -12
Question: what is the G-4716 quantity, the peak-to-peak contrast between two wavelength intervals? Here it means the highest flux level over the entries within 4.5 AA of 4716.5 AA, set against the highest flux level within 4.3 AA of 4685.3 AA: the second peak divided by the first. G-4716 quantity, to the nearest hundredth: 0.84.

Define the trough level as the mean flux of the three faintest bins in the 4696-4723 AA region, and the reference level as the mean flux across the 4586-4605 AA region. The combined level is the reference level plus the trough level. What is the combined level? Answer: 11.8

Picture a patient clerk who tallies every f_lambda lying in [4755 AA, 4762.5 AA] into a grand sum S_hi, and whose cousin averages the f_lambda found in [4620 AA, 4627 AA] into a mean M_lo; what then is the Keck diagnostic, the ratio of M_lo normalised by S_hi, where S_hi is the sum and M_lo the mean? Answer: 0.127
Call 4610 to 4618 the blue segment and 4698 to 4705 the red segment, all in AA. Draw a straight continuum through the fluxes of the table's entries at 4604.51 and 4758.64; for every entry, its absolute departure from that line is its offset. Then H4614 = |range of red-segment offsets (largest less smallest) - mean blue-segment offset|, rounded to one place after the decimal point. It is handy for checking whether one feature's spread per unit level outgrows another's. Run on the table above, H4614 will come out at 1.8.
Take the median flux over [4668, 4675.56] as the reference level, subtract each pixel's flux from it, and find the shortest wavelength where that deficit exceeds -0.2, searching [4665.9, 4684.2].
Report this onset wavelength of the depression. 4666.41 AA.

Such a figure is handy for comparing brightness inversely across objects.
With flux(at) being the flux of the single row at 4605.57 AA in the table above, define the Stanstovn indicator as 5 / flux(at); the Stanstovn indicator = 0.647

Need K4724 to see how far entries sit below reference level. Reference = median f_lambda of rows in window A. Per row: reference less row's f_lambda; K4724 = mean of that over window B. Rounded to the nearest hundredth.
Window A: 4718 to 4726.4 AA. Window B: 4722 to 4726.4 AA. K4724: 0.13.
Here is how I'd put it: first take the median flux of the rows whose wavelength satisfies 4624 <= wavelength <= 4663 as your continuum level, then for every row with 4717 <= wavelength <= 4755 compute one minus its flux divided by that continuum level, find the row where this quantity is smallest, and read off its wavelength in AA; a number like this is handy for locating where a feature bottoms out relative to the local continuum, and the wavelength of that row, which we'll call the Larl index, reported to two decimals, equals 4734.60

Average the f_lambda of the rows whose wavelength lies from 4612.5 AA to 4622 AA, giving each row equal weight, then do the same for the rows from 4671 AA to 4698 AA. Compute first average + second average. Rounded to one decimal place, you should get 14.3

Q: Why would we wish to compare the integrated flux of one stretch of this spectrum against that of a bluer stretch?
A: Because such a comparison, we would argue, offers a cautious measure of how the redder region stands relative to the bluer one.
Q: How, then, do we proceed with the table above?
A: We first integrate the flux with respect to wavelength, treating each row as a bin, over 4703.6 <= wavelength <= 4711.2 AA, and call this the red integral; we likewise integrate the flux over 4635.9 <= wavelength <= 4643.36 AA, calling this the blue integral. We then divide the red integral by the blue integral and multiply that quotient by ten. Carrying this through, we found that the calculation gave 10.2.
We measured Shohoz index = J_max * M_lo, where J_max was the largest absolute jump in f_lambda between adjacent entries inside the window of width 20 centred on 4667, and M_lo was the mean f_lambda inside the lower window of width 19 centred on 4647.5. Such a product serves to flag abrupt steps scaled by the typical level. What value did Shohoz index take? 12.0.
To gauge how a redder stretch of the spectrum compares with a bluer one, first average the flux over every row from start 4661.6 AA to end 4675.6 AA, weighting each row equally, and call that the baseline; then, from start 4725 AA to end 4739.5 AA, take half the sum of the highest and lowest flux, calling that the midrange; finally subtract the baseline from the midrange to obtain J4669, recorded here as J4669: 2.7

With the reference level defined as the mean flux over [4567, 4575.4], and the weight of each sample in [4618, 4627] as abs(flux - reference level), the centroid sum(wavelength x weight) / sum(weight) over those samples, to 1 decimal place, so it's 4623.2 AA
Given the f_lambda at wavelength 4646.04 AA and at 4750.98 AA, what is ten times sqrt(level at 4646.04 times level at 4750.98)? 73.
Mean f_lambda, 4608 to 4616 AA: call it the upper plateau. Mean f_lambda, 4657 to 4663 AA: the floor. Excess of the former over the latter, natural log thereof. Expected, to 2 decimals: -0.20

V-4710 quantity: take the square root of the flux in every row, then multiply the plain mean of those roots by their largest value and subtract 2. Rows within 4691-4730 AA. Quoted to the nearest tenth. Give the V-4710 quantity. 6.5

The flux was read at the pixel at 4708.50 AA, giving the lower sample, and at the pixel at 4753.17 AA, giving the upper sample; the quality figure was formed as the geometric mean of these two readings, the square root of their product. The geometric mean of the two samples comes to 7.9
